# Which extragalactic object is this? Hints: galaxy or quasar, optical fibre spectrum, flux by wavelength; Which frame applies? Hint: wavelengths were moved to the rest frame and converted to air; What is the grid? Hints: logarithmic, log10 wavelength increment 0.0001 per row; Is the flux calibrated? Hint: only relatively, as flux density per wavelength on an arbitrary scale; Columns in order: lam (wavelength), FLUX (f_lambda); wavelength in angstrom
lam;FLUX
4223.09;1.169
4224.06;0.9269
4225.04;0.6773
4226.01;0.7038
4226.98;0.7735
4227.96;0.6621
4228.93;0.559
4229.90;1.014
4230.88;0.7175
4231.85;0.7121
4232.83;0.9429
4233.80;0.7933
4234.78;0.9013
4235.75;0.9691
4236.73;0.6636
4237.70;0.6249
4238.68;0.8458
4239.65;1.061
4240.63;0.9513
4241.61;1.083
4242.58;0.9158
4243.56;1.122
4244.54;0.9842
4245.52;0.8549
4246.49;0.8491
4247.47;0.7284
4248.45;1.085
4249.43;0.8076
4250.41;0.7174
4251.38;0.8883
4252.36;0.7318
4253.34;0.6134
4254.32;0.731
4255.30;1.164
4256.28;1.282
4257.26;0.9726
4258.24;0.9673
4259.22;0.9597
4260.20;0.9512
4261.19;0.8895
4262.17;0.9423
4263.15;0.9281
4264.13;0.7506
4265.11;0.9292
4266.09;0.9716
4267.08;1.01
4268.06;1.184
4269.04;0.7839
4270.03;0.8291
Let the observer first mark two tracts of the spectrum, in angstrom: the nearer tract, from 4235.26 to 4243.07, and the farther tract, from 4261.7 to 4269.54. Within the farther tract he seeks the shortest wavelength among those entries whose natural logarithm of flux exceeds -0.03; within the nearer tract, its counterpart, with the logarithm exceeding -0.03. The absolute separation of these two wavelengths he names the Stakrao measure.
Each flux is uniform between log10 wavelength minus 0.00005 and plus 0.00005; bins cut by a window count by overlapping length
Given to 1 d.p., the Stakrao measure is 26.4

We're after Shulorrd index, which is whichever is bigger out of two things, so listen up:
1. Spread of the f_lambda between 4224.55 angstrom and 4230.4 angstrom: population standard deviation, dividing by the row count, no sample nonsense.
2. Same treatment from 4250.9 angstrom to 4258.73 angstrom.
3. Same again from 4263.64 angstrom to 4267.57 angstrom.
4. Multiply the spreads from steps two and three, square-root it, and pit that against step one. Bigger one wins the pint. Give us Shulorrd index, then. 0.145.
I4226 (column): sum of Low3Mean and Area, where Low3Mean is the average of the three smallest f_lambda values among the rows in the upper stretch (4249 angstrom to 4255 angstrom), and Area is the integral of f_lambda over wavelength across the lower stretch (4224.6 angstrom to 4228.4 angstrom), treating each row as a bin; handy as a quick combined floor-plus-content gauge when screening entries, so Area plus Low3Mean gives 3.4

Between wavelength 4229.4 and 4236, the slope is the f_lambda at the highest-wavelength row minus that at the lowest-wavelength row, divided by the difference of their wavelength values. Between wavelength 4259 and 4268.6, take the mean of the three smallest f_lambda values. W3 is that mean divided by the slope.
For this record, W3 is -112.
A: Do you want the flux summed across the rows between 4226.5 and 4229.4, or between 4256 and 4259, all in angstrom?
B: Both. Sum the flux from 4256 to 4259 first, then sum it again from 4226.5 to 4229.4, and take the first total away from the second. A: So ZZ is -1.2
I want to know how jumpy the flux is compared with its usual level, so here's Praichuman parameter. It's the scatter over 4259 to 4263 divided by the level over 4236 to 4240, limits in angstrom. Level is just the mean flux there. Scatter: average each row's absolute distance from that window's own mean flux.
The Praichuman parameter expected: 0.03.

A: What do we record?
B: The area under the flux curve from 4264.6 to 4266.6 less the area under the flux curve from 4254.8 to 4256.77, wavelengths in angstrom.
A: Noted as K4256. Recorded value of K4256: -0.5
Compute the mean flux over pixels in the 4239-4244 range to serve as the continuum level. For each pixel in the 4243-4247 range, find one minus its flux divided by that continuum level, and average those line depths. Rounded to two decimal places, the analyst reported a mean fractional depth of 0.07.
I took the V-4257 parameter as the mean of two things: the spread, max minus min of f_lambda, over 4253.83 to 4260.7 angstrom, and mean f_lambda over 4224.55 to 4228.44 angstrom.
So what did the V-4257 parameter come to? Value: 0.63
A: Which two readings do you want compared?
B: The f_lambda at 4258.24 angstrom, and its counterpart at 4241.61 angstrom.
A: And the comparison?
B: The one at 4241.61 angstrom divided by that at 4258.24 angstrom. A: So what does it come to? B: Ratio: 1.1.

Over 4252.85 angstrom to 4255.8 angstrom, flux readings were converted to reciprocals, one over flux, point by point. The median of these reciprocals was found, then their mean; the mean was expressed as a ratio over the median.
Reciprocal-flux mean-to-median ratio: 0.94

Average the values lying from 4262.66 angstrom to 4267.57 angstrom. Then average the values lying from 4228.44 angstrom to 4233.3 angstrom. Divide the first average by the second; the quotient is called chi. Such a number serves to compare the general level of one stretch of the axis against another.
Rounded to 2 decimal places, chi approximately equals 1.16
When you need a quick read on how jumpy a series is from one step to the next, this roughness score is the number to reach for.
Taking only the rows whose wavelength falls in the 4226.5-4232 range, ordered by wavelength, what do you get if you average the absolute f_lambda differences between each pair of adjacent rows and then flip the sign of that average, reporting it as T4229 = -0.19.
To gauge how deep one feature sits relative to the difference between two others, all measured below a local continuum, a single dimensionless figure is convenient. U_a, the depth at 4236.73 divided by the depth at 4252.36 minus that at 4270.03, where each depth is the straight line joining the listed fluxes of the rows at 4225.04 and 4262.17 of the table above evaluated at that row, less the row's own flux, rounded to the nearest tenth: -3.4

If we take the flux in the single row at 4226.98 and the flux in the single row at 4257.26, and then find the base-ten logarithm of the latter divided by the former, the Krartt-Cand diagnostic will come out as 0.10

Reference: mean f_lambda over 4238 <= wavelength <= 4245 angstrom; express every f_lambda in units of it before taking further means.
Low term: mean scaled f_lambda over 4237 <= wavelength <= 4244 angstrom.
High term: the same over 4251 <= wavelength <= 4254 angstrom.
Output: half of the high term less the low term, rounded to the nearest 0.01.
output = -0.10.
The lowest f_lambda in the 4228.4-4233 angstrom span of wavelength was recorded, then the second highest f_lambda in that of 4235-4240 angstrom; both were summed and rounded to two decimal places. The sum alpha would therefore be 1.53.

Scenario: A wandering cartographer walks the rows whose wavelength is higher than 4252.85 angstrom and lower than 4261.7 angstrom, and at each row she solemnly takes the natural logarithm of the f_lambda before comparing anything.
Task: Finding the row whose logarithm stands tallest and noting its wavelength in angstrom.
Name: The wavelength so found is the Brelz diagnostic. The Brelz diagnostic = 4256.28 angstrom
